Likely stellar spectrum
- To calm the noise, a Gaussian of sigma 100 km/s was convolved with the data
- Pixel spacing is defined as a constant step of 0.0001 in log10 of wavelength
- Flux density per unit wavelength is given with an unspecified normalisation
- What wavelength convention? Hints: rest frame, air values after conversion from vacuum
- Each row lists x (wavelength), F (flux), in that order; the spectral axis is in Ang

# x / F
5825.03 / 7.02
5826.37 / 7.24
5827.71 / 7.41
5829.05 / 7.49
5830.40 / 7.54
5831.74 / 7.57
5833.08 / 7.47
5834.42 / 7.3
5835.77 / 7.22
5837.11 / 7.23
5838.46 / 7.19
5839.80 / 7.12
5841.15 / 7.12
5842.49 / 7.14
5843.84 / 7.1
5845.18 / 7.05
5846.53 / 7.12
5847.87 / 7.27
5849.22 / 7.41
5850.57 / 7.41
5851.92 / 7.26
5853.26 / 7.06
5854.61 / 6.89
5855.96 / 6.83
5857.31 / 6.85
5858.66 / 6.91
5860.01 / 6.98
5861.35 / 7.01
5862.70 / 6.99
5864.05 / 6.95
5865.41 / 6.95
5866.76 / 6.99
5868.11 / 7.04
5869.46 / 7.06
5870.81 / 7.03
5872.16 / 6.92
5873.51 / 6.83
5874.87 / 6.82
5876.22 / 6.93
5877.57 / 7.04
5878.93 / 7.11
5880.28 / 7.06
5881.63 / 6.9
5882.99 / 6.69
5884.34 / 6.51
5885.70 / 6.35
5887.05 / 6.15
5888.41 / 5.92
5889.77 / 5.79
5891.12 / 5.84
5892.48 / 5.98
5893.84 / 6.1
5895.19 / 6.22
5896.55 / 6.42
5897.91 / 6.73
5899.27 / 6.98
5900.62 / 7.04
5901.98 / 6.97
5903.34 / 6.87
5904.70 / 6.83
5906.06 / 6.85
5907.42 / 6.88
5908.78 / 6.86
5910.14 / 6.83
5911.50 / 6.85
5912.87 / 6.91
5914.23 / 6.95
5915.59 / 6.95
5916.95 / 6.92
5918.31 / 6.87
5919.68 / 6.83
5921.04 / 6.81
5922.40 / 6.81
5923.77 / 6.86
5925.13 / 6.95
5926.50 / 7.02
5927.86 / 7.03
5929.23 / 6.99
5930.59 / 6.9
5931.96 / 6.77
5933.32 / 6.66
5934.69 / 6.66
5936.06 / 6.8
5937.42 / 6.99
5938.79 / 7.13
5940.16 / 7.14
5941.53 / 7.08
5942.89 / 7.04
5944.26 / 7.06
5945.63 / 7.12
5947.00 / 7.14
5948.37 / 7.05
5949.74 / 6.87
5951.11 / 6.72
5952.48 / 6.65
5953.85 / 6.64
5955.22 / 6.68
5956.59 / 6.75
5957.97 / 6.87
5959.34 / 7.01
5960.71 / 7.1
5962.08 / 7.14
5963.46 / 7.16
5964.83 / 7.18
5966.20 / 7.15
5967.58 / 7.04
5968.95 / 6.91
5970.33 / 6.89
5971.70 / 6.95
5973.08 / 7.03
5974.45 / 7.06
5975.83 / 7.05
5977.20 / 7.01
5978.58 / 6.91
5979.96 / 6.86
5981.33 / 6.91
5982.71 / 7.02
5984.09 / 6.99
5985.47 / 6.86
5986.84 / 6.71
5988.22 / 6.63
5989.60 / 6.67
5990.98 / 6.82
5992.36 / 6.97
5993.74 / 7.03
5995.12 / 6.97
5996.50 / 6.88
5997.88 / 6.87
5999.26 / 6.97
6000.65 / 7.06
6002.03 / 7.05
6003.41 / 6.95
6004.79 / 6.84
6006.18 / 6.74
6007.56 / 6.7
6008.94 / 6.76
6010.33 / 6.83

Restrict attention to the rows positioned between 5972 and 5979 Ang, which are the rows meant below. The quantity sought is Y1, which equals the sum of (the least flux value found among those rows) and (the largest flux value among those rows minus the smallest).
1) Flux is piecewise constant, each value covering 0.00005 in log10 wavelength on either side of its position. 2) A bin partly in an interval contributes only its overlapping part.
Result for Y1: 7.06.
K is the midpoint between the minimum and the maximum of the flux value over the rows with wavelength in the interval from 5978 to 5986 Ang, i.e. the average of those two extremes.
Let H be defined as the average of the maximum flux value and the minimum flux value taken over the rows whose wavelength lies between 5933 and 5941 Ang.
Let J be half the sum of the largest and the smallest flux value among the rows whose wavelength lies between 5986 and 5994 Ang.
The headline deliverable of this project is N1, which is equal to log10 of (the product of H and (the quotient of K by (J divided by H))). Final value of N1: 1.68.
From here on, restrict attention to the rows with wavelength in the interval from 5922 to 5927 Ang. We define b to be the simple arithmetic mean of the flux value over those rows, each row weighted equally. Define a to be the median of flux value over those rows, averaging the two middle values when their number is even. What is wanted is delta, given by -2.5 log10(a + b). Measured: -2.85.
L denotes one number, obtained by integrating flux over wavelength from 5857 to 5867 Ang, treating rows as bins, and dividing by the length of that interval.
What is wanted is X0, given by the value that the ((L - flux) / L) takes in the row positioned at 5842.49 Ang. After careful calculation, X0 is -0.027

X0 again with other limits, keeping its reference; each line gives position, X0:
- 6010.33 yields 0.018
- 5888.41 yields 0.149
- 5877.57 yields -0.012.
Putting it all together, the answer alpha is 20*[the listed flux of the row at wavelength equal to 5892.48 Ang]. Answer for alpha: 120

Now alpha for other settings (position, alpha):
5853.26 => 141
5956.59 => 135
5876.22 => 139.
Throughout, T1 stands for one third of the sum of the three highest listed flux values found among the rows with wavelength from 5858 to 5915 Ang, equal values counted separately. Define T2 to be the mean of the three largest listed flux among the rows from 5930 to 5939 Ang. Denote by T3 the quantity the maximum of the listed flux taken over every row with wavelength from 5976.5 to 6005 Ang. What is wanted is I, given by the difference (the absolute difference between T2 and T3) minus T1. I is -7.02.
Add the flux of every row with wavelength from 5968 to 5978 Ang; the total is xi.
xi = 48.9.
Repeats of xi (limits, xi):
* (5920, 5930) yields 48.5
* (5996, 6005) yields 48.6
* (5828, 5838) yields 51.8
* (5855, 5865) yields 48.5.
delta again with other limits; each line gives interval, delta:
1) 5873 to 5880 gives -2.86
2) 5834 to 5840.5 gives -2.90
